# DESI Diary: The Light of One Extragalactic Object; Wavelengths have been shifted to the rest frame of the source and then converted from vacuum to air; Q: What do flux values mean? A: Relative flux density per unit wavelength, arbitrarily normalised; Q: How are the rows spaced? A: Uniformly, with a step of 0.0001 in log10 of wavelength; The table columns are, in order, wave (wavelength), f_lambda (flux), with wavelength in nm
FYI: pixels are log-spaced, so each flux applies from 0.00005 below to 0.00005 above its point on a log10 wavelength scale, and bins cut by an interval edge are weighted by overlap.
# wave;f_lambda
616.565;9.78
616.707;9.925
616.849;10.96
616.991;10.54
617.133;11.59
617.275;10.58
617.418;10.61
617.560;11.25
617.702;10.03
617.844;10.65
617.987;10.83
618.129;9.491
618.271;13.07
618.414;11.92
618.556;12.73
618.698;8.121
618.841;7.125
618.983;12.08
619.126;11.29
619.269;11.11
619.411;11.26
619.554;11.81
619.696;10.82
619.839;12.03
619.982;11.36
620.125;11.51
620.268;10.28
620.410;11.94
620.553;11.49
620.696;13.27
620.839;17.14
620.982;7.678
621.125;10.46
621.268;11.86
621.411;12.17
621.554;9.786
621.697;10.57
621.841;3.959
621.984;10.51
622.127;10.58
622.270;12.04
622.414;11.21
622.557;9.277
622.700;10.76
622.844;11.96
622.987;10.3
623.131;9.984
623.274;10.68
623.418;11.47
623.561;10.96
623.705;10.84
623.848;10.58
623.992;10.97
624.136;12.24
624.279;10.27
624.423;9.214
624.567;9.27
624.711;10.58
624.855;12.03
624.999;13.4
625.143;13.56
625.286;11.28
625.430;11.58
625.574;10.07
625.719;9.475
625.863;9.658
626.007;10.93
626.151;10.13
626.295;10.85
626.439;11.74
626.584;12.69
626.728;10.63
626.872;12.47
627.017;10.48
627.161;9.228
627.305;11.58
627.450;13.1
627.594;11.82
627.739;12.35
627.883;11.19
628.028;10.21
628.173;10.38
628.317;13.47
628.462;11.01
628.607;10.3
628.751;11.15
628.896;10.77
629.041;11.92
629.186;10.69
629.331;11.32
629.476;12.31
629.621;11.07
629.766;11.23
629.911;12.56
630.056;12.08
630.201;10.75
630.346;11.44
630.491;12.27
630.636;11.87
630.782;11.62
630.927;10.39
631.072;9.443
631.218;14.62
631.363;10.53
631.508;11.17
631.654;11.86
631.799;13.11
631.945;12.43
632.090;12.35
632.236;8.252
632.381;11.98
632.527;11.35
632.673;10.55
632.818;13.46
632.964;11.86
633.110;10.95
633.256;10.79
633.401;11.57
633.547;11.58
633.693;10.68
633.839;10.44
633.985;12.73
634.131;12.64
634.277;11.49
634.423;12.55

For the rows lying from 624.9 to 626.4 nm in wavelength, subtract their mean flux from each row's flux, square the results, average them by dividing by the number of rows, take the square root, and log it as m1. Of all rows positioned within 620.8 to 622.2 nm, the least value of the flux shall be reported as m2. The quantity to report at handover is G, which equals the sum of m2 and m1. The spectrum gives 5.3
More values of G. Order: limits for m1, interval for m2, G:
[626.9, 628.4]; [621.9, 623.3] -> 10.6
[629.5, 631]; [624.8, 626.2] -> 10.1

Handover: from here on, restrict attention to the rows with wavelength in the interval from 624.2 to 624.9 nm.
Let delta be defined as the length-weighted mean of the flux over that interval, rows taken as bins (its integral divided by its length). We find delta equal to 10.2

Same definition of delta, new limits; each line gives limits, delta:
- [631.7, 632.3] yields 11.6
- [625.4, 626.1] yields 10.3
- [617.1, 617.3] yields 11.1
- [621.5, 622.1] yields 8.8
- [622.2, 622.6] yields 10.9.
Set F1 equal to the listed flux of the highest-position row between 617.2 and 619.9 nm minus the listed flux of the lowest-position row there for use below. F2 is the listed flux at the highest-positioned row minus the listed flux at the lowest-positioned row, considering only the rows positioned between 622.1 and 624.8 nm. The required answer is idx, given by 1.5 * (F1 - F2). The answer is 2.2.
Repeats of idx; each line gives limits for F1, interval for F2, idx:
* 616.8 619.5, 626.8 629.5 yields 0.7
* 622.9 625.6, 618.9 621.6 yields 3.1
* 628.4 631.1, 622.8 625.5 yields -1.8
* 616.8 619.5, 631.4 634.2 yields -1.8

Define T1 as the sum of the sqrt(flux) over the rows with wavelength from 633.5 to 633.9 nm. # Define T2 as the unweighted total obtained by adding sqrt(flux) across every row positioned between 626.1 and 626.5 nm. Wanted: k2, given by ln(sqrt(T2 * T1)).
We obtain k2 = 2.293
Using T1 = 9.9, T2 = 9.9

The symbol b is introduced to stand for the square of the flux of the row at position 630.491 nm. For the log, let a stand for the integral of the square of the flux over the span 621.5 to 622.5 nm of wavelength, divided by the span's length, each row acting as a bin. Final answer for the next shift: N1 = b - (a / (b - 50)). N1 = 150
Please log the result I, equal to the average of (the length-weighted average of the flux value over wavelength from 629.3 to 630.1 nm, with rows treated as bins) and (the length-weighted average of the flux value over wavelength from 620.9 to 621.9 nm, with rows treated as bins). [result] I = 10.71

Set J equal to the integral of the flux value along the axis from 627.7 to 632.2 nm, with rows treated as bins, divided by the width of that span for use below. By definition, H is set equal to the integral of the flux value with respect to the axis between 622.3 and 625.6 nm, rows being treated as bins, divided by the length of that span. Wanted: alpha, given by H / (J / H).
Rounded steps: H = 11.0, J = 11.5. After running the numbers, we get 10.5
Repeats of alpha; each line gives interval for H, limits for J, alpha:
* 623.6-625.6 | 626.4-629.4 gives 11.0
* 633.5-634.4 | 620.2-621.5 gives 11.5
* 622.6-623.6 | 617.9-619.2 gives 10.9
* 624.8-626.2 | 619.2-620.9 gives 10.5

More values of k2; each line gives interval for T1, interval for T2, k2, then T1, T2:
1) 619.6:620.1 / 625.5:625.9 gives 2.276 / 10.1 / 9.4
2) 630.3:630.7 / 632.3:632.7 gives 2.323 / 10.3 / 10.1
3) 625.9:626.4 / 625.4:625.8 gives 2.274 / 9.8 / 9.7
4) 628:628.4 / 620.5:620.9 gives 2.362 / 10.1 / 11.2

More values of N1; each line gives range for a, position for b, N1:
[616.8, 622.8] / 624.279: 103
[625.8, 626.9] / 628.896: 114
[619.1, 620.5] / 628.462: 119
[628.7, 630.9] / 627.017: 108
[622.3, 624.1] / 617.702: 98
